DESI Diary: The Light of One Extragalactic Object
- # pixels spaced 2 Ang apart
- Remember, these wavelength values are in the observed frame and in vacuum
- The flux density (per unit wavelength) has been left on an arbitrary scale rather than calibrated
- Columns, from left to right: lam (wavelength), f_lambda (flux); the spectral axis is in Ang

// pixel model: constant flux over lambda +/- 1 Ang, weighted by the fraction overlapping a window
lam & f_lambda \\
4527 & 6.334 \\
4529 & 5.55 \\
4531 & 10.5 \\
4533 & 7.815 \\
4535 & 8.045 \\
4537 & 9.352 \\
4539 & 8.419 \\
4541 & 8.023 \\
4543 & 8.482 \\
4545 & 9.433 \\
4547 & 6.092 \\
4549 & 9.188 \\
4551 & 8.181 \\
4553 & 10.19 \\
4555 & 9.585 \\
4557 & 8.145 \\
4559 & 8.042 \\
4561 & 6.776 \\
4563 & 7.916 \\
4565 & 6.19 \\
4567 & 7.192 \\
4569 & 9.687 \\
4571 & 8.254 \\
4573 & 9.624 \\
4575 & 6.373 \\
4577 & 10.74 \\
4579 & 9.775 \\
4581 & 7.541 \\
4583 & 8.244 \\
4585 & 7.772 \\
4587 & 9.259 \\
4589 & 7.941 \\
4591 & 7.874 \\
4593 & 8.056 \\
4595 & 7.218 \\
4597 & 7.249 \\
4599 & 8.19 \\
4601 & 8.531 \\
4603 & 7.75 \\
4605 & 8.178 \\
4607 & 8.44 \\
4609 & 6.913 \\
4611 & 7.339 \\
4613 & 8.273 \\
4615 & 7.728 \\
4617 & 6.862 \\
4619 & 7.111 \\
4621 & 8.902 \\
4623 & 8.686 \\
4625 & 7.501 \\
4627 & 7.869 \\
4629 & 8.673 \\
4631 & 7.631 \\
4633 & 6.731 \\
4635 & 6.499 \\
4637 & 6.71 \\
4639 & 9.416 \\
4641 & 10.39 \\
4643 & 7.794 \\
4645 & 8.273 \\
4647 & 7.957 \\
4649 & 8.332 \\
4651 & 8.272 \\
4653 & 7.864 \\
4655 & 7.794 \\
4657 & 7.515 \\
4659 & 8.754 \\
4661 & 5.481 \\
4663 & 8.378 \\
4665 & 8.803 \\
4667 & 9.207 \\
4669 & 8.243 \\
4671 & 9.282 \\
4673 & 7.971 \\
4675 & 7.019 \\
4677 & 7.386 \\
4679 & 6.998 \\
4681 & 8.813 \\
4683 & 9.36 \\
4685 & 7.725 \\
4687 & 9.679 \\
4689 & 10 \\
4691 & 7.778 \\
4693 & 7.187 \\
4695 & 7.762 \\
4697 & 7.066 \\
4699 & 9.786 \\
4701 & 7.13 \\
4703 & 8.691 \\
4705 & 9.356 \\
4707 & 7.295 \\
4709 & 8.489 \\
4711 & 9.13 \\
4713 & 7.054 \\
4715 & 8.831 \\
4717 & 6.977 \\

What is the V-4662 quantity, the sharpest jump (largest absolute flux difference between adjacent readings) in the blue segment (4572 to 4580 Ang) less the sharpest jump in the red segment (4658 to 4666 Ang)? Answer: 1.1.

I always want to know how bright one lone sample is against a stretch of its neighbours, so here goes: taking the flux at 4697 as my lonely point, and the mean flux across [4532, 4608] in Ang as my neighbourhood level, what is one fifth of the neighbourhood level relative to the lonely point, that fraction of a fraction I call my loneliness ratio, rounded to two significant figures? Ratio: 0.23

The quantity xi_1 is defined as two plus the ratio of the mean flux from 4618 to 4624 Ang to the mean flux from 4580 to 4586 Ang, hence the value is 3.05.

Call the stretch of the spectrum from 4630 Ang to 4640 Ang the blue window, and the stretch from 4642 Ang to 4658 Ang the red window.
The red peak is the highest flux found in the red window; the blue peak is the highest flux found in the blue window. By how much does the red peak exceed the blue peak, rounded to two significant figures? -1.1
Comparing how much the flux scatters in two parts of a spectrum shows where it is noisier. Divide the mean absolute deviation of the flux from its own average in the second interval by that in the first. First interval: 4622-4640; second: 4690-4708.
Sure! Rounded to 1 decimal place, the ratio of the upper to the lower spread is 1.0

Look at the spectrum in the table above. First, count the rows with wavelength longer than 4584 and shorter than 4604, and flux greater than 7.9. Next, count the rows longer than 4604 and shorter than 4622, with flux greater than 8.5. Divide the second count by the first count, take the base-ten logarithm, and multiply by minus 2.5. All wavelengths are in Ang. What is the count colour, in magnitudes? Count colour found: 1.7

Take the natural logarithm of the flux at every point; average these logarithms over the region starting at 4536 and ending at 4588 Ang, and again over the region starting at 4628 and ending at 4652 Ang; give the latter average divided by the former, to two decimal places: 0.98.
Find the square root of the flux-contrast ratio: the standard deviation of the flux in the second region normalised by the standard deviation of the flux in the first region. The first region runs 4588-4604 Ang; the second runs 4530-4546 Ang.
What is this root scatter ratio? 1.4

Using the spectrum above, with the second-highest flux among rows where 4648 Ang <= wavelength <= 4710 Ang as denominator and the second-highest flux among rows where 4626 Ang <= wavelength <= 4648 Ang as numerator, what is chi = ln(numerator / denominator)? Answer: -0.04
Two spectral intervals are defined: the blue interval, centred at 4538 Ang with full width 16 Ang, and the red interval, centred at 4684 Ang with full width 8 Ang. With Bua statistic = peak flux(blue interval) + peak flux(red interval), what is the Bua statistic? 20.2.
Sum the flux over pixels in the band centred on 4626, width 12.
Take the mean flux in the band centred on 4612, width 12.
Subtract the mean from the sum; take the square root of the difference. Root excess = 6.455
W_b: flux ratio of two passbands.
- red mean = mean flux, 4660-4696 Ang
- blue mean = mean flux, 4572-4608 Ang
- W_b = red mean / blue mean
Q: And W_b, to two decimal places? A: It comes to 0.99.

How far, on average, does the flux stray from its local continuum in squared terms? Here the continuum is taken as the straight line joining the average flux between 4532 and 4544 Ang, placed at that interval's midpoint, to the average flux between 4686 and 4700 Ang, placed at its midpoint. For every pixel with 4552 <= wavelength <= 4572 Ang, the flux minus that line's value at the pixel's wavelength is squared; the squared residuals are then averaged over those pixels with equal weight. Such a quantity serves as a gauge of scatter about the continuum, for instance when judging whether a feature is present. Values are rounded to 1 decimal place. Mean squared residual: 1.6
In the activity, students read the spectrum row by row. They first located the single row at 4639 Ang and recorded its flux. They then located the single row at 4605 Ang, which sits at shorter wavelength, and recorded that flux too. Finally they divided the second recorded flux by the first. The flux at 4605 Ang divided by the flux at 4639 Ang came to 0.87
